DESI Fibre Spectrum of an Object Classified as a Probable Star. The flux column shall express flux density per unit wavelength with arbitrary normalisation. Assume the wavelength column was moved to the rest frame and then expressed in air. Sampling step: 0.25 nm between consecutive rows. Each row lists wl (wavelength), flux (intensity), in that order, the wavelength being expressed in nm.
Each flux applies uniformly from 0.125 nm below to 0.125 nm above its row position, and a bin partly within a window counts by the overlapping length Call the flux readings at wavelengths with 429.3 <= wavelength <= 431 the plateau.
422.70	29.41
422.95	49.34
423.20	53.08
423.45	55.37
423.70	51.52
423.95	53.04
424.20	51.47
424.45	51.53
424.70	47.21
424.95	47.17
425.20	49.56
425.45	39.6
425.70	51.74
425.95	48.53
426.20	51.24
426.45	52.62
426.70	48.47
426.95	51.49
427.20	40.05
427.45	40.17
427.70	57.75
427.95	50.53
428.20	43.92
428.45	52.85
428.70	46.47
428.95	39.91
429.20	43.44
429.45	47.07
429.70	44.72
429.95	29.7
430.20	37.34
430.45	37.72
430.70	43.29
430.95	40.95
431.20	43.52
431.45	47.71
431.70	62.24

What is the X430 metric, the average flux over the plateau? 40.1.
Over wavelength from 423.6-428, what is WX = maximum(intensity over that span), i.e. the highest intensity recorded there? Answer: 57.75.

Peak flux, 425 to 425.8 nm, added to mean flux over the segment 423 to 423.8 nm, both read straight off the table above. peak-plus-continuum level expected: 105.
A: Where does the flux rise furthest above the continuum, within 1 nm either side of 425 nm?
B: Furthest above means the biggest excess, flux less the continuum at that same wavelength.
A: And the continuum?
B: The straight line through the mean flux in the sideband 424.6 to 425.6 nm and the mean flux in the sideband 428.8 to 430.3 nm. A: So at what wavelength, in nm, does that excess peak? 425.70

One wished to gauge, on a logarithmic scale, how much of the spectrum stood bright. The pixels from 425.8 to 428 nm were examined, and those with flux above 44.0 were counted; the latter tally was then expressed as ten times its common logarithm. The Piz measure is 8.5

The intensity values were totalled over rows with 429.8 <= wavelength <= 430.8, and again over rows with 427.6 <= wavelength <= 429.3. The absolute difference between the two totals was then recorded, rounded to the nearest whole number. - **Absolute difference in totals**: 187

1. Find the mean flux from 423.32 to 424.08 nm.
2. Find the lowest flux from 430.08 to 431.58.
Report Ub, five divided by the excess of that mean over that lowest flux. 0.31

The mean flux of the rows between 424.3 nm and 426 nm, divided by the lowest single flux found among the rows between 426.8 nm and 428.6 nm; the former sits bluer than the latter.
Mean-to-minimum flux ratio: 1.20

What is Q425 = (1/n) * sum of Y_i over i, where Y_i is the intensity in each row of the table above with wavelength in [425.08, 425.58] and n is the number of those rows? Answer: 45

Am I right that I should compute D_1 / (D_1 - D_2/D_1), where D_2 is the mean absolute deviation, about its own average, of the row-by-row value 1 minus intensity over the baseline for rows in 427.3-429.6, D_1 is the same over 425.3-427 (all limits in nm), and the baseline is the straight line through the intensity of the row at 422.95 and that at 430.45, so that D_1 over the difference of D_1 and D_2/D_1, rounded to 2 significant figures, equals -0.054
